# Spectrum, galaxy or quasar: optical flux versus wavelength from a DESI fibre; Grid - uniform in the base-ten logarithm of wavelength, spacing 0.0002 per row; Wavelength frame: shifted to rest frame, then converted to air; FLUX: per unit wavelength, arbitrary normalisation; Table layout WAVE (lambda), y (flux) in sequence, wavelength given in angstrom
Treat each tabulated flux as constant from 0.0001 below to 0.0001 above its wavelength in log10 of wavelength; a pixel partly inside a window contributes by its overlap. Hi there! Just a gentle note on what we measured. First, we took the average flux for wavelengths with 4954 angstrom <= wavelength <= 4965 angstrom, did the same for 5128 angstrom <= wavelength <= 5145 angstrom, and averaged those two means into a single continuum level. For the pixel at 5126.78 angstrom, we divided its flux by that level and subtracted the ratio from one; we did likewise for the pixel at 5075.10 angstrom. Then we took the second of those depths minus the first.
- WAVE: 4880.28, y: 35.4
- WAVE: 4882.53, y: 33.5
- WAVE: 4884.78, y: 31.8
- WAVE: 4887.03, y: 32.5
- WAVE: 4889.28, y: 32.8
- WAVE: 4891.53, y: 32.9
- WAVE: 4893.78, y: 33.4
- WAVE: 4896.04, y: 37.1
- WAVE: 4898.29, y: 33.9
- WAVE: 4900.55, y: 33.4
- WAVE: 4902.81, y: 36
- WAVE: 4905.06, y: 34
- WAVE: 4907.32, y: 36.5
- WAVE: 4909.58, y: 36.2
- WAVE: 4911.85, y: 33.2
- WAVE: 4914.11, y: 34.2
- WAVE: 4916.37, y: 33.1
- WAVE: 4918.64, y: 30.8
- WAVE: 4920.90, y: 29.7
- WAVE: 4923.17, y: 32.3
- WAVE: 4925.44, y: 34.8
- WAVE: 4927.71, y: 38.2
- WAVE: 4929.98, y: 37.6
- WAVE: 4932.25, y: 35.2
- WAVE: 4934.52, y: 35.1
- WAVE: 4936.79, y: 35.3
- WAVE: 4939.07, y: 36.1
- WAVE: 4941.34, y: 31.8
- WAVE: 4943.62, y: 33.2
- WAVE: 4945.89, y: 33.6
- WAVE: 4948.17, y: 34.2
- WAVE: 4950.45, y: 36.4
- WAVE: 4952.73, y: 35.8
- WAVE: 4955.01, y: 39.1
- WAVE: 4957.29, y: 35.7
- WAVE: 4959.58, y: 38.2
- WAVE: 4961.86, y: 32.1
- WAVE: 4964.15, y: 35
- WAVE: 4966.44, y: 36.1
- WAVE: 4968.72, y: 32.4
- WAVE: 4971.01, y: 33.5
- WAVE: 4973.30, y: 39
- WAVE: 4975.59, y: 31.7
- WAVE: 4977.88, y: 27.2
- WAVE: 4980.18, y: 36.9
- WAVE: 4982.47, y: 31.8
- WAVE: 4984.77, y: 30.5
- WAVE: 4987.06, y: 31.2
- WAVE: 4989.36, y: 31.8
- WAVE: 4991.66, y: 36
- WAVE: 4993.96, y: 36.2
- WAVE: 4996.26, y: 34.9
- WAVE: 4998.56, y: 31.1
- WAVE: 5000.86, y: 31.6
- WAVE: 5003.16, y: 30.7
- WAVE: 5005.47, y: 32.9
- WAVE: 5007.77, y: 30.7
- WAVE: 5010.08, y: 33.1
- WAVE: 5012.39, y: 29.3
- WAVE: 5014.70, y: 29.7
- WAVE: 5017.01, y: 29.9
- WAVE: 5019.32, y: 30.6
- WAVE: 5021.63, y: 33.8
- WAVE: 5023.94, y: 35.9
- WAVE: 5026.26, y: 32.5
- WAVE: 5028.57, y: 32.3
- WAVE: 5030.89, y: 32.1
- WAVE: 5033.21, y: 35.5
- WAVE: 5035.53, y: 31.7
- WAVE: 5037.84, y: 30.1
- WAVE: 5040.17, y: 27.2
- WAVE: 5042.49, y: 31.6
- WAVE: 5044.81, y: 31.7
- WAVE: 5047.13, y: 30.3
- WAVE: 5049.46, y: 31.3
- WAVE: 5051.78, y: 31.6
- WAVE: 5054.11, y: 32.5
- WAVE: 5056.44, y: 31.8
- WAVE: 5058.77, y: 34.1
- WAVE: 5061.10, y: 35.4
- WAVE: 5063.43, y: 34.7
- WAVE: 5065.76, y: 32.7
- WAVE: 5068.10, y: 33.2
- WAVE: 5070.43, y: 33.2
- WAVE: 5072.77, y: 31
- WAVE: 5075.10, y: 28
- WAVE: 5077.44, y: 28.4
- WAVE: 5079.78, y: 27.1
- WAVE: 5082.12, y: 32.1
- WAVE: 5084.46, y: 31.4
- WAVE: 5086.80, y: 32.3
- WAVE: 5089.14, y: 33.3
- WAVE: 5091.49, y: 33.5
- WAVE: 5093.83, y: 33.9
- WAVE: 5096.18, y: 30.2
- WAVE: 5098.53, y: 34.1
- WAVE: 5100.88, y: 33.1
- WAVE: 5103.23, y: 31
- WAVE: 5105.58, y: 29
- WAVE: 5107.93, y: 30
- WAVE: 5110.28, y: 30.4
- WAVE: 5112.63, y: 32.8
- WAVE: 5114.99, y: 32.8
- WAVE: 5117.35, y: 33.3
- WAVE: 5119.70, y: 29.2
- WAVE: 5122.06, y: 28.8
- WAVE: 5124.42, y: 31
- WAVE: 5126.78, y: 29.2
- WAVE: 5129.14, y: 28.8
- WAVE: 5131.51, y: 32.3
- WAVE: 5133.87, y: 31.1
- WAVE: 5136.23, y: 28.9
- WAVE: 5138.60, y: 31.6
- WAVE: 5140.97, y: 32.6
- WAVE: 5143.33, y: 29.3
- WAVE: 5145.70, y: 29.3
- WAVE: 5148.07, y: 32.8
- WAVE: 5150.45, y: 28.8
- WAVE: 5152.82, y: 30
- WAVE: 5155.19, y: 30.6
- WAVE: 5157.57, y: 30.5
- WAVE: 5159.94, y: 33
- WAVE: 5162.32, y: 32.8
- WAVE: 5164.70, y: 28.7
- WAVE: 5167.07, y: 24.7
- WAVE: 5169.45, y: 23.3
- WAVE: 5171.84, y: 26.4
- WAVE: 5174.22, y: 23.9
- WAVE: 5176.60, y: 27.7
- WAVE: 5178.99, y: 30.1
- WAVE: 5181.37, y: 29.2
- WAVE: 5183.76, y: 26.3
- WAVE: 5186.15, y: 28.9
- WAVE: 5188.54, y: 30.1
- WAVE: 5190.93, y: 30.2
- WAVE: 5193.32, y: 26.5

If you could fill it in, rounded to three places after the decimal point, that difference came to 0.036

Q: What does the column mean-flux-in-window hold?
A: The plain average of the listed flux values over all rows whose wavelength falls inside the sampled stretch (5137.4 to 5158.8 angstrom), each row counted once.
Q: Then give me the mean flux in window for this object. 30.6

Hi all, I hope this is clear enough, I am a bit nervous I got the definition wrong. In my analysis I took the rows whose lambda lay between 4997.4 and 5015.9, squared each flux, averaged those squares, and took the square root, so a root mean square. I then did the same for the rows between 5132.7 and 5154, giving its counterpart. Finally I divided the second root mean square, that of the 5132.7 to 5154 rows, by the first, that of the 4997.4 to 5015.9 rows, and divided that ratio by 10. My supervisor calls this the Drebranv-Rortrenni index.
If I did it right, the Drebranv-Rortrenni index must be 0.098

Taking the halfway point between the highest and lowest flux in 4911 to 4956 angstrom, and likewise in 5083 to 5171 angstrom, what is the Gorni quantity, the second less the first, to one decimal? -5.7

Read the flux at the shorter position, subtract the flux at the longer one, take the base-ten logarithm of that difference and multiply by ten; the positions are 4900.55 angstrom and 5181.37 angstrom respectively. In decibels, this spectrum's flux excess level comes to 6.2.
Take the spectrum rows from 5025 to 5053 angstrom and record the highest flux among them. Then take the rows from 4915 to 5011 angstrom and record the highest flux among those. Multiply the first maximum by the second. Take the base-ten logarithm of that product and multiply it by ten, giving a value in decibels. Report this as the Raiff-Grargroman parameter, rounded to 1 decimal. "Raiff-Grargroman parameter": 31.4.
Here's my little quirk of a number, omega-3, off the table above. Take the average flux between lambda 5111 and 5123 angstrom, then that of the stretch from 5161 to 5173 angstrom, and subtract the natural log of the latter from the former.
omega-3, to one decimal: 28.1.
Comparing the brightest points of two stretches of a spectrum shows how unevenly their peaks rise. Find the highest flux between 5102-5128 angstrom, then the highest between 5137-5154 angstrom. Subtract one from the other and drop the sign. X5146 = 0.5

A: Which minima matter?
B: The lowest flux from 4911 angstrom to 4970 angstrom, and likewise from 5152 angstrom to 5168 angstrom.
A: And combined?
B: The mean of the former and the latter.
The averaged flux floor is 27.2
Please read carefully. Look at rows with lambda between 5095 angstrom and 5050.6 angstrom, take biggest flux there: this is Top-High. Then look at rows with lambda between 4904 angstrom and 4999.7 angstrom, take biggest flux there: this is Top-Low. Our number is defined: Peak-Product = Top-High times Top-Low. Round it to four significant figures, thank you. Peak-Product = 1384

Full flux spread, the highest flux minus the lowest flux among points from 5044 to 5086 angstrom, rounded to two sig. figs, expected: 8.3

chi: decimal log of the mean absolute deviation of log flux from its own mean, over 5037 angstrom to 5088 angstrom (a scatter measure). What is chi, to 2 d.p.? -1.63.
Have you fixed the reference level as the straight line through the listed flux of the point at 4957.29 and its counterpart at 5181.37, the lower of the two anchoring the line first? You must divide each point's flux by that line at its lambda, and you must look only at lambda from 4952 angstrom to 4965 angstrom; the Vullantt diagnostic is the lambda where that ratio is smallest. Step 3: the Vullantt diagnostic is 4961.86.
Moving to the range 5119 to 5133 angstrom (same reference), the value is 5122.06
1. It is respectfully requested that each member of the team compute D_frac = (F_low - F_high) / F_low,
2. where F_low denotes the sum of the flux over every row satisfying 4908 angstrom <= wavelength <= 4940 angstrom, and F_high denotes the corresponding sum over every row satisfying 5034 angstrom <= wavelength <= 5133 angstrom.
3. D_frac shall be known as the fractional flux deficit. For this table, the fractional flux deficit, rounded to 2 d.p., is -1.74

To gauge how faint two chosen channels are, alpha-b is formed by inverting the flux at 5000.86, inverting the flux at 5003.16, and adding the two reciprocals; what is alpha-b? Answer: 0.064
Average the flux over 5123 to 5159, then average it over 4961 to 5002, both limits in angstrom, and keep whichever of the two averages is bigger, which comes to 33.3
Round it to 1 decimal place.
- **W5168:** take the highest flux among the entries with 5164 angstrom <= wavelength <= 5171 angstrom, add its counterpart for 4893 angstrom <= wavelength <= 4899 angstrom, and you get 65.8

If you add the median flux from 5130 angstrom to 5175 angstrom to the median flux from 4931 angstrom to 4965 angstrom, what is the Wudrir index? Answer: 65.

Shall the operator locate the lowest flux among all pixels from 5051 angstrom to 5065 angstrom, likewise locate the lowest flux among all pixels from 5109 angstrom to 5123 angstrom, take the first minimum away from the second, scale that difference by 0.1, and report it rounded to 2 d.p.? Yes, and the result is -0.28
